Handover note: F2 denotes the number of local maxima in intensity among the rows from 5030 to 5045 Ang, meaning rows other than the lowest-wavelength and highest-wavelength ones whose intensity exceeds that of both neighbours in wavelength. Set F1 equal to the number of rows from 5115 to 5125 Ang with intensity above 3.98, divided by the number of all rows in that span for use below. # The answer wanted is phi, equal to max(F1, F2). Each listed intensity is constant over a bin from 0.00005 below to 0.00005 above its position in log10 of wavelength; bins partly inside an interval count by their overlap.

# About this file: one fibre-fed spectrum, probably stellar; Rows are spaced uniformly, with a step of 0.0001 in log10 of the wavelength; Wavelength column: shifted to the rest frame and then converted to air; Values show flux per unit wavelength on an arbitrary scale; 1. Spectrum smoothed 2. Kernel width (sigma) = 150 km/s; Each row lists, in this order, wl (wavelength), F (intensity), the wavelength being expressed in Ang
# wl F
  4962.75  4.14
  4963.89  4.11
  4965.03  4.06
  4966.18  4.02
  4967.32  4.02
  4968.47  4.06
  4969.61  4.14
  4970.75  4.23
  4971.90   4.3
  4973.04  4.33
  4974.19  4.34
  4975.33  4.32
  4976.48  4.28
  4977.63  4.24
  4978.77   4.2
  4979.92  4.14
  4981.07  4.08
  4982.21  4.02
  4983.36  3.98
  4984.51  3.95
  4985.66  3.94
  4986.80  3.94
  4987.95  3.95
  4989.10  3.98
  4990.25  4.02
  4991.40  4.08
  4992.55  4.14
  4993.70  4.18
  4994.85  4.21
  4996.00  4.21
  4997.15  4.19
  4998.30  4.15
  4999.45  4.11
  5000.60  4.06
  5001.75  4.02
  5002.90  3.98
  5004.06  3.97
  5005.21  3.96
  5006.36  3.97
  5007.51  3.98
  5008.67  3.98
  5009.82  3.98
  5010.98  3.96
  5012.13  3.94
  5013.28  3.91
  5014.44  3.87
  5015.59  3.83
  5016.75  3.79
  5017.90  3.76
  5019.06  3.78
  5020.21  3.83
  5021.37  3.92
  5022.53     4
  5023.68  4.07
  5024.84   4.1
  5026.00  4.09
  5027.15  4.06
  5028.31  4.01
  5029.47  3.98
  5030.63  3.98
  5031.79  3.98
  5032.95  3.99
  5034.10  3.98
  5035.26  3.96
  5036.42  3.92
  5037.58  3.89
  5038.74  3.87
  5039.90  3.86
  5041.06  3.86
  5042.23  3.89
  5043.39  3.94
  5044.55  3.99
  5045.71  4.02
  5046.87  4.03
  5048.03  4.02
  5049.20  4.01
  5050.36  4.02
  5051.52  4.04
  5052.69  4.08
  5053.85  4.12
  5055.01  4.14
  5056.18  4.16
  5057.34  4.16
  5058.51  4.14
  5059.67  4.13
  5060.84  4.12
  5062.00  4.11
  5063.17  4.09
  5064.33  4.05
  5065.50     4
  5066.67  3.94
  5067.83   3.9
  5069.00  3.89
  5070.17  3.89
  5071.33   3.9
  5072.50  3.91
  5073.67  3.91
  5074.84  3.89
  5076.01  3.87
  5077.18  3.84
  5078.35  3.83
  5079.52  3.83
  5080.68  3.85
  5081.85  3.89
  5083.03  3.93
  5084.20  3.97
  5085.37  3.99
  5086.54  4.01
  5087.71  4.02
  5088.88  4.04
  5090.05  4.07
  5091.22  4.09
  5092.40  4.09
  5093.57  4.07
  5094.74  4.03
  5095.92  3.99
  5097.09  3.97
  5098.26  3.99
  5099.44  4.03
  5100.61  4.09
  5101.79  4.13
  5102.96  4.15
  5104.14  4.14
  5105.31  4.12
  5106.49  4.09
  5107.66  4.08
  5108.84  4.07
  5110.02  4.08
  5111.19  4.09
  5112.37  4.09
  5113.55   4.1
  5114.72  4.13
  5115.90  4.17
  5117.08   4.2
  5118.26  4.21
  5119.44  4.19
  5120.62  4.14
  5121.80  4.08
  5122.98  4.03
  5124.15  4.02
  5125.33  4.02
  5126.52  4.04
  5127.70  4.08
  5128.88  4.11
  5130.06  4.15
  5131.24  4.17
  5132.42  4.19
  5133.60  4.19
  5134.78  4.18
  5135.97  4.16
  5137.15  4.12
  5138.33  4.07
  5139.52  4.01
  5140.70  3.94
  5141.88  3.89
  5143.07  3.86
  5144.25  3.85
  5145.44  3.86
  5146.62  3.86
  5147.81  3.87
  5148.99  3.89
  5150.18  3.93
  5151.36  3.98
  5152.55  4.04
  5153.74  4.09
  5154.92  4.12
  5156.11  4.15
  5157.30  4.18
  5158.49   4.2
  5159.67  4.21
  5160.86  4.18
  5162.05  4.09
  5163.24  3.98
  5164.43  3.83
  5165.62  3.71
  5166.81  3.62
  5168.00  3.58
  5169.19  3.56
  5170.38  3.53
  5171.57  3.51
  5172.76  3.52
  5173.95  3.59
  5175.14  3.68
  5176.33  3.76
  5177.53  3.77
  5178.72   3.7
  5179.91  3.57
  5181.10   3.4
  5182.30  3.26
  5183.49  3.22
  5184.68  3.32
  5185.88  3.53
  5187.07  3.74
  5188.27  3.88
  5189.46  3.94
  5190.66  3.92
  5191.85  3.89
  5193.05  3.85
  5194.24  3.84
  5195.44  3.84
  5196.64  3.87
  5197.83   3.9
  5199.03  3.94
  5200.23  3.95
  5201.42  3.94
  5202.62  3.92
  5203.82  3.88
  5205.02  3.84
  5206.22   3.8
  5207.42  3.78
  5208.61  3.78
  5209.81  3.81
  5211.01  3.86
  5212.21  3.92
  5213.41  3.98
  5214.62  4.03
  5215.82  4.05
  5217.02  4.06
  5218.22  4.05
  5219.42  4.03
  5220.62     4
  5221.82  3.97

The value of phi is 1.00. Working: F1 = 1.0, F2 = 1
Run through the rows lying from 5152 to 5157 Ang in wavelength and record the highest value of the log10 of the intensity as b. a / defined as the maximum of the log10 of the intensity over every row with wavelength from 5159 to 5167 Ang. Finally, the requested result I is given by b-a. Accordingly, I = -0.006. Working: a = 0.624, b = 0.618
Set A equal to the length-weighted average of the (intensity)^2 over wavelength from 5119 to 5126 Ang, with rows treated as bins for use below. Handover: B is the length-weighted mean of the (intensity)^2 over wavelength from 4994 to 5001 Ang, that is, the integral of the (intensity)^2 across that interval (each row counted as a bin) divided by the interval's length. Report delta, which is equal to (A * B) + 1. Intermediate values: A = 16.6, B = 17.3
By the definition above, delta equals 289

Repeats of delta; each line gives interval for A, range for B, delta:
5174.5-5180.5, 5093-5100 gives 221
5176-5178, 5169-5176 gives 181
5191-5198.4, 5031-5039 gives 234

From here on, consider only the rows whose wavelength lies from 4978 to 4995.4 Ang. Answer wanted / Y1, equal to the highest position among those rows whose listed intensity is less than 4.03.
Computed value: 4990.25 Ang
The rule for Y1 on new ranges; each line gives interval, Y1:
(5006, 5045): 5044.55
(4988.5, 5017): 5016.75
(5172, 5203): 5202.62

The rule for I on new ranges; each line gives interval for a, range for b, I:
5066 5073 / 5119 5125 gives 0.027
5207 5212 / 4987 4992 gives 0.024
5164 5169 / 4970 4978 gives 0.054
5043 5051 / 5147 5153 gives 0.001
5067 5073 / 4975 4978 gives 0.043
